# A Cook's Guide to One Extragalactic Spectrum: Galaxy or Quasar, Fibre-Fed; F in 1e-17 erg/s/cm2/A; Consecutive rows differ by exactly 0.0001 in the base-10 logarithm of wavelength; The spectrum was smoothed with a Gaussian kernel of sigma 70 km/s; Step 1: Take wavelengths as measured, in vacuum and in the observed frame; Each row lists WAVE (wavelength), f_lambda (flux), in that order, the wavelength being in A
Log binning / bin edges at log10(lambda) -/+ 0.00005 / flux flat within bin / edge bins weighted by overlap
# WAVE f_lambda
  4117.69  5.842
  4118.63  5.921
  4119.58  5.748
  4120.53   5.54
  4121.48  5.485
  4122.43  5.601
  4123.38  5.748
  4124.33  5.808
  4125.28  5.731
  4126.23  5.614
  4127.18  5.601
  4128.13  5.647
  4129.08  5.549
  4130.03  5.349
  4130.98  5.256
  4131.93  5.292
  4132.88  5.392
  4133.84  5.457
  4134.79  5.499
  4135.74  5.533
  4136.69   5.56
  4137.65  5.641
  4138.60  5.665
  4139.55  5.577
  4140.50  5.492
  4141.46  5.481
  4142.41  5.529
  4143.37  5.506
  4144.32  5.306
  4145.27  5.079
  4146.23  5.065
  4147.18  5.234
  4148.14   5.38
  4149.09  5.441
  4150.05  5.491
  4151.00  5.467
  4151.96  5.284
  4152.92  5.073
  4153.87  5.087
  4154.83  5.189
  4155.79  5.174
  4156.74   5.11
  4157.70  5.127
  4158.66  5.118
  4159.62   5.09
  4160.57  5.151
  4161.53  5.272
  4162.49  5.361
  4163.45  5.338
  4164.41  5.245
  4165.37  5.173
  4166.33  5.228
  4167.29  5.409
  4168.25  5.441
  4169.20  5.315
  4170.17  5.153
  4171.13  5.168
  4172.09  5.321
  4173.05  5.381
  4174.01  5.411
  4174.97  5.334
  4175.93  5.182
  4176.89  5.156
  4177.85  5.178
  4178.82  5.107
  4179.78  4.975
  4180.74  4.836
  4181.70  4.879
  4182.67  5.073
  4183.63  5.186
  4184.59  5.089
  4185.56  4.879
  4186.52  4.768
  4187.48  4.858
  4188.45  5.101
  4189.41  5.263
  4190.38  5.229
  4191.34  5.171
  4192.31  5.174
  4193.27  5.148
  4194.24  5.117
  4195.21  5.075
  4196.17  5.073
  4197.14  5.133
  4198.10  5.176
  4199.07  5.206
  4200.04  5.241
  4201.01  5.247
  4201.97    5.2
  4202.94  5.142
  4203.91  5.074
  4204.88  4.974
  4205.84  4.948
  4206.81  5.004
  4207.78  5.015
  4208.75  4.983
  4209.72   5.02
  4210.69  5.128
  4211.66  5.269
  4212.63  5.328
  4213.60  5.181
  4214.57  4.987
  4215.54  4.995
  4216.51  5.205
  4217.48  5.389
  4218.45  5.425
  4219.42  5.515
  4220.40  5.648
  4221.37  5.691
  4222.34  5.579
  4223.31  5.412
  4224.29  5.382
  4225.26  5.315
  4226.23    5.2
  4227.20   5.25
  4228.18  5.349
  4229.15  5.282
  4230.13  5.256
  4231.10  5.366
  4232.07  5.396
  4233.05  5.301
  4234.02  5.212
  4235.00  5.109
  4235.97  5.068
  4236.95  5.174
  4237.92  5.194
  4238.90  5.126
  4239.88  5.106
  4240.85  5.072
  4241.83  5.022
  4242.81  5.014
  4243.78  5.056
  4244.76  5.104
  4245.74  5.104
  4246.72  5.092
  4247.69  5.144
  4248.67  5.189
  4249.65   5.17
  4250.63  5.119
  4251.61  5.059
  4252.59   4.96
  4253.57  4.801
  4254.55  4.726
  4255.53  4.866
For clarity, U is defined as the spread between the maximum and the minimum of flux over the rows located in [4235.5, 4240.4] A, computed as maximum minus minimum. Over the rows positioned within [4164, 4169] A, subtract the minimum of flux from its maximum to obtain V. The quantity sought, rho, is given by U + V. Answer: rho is 0.39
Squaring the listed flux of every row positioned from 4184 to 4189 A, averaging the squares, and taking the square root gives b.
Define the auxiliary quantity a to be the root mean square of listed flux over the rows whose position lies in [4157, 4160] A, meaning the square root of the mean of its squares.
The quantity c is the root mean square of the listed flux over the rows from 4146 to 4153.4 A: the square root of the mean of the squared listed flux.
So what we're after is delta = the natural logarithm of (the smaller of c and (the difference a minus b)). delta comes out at -1.8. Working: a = 5.11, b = 4.94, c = 5.31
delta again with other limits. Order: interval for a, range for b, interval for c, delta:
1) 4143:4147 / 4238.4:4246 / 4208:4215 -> -1.8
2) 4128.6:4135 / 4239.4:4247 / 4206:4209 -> -1.1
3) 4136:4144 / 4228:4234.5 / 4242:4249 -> -1.4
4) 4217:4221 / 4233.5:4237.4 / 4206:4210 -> -1.0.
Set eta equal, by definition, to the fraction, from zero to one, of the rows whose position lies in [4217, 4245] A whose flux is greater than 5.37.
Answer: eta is 0.310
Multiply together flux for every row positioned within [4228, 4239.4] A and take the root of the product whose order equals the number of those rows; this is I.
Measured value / 5.2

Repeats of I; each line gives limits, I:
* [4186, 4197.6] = 5.1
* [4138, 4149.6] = 5.4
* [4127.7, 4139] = 5.5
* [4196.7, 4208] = 5.1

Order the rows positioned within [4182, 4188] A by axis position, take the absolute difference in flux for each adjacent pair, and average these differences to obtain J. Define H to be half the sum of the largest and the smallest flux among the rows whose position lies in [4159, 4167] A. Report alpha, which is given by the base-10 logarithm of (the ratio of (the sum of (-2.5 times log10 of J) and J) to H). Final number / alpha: -0.34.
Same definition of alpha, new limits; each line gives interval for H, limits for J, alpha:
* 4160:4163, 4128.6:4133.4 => -0.32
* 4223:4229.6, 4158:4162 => -0.25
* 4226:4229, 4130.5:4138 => -0.22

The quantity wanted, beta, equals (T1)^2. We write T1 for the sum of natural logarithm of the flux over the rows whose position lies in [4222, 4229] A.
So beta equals 138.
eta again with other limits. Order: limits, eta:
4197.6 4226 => 0.276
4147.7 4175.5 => 0.276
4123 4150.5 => 0.759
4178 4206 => 0.000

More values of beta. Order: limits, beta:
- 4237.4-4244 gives 130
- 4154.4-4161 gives 131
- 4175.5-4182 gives 128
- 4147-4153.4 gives 137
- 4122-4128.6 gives 148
